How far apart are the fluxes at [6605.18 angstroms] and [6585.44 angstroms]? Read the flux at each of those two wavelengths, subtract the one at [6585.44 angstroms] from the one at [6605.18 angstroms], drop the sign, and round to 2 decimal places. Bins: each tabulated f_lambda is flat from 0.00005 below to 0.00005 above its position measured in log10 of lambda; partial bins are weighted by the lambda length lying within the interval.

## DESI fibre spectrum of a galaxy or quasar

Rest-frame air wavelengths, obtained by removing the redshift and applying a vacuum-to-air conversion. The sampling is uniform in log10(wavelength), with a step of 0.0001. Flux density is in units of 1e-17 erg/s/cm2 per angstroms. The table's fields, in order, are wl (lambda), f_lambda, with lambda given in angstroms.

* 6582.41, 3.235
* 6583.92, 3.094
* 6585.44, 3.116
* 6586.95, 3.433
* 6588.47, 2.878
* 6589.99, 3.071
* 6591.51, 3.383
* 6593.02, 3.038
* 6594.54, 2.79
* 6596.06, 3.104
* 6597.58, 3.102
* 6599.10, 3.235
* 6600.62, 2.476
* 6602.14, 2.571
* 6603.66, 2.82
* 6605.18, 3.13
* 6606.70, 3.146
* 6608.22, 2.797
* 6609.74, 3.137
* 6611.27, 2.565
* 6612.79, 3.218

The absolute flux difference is 0.01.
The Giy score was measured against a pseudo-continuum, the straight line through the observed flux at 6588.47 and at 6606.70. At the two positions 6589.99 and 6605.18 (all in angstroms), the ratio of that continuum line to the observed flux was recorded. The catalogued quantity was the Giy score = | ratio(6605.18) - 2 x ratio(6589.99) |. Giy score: 0.89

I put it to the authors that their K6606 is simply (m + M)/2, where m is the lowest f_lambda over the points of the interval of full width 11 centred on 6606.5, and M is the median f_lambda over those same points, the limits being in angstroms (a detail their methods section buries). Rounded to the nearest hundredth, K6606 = 2.69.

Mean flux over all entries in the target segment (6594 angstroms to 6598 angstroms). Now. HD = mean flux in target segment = 3.00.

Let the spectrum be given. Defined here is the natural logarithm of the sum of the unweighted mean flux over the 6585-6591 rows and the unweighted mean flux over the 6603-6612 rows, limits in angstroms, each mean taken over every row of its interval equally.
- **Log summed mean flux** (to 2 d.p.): 1.80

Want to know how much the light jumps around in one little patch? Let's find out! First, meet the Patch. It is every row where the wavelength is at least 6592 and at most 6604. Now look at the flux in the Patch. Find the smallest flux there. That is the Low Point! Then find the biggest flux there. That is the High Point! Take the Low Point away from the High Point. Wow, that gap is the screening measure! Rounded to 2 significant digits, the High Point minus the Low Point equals 0.76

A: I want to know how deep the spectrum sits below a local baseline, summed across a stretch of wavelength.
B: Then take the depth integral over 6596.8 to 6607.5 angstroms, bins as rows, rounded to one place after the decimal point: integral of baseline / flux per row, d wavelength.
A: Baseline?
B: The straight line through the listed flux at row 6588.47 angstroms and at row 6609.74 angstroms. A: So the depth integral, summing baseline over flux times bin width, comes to 11.2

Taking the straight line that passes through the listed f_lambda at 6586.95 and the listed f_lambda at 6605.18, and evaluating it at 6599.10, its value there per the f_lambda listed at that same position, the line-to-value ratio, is 1.00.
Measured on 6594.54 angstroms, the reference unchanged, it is 1.19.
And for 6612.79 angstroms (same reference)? 0.93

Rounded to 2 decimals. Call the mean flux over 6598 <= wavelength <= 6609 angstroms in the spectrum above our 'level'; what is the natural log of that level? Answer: 1.06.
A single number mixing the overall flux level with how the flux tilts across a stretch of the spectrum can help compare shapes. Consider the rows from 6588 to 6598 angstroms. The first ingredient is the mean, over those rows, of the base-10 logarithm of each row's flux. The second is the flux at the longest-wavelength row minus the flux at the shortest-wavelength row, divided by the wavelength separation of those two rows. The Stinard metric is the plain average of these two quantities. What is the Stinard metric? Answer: 0.254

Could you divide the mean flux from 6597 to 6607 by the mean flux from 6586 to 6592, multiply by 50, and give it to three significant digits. 45.8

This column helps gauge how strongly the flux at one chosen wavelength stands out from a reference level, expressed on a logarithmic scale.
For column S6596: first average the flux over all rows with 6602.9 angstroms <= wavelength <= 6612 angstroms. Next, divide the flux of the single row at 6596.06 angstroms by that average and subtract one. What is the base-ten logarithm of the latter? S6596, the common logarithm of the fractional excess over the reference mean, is -1.23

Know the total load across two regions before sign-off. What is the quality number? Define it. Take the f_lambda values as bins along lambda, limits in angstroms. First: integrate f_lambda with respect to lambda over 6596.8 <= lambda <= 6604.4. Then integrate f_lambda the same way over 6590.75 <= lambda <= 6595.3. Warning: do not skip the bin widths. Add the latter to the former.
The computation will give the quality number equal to 35.6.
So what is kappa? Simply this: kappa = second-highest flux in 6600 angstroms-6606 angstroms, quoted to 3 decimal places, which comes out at 2.820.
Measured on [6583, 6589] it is 3.116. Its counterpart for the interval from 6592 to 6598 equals 3.102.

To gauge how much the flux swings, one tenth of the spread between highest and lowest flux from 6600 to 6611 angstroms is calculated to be 0.067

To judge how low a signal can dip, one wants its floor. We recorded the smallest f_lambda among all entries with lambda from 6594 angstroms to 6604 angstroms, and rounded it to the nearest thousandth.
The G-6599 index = 2.476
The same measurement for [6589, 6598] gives 2.790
